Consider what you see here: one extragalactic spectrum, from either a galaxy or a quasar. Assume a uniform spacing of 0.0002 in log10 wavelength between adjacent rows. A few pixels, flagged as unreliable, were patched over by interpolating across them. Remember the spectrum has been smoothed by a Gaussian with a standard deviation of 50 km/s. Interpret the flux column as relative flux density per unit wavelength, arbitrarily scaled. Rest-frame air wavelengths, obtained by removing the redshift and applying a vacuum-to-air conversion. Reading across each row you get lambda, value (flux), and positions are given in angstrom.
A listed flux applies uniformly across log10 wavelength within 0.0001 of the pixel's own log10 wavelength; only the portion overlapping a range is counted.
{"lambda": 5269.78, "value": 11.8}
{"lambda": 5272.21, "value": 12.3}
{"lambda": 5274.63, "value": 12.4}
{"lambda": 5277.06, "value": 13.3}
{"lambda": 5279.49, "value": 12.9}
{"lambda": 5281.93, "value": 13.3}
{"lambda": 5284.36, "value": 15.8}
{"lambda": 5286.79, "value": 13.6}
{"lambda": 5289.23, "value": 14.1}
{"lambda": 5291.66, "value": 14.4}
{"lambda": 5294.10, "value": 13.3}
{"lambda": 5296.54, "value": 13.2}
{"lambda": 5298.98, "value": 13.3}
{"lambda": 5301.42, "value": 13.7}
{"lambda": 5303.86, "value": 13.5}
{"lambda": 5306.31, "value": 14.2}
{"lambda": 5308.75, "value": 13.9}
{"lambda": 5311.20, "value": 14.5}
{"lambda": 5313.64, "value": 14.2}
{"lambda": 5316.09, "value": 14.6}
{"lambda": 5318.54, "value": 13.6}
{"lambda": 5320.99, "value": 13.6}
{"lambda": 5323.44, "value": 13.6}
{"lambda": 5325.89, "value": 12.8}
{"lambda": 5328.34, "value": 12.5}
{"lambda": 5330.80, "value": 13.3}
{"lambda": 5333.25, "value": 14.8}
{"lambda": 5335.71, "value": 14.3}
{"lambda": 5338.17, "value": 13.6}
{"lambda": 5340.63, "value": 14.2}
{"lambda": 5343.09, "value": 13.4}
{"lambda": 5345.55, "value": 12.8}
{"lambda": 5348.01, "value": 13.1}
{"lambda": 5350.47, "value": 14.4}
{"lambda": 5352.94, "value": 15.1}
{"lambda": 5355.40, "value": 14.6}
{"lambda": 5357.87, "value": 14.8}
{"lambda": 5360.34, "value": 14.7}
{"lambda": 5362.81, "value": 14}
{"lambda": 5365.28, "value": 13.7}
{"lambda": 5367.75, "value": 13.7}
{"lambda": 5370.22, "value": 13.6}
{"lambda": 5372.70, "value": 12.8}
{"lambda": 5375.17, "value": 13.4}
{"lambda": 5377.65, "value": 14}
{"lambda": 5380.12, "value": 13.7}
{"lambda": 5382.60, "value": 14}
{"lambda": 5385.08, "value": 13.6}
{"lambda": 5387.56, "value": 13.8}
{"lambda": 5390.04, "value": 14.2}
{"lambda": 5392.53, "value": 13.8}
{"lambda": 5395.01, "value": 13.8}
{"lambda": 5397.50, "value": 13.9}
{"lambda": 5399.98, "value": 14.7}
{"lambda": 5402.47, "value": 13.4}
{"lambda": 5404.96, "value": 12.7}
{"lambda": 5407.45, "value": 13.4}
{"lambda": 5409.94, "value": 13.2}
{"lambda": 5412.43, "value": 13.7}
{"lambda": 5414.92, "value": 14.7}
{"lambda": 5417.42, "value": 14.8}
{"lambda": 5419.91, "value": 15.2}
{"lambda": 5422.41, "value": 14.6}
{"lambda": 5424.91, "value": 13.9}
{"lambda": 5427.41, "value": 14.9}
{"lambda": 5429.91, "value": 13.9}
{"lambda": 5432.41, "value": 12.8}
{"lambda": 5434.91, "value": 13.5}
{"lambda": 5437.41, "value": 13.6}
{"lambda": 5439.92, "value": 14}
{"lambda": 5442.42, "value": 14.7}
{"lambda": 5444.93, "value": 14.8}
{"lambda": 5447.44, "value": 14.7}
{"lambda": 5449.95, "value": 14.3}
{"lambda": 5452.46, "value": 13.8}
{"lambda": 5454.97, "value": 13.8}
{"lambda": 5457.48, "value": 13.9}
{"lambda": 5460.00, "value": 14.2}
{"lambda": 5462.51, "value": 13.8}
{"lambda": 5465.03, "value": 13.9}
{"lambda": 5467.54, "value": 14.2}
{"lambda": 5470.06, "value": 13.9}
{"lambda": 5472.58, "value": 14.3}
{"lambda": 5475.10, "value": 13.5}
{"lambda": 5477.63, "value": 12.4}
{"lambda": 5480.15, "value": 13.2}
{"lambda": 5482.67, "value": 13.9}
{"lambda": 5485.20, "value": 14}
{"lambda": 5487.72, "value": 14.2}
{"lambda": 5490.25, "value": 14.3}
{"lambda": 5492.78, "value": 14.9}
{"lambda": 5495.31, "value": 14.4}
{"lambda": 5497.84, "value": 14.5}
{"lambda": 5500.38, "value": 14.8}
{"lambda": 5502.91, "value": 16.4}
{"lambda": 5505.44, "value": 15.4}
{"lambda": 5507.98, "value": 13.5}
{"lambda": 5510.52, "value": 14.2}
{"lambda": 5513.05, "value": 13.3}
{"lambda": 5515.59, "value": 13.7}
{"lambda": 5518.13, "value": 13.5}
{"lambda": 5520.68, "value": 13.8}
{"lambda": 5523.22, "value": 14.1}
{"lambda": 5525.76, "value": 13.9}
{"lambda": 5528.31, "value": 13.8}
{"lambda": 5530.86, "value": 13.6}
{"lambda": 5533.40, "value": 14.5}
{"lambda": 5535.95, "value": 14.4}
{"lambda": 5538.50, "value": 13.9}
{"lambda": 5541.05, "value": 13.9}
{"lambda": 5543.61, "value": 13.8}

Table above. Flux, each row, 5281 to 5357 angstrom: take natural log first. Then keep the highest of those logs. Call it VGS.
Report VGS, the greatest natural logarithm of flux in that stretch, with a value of 2.76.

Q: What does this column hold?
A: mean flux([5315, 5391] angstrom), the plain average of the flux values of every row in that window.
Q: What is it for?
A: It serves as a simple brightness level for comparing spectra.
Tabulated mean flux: 13.8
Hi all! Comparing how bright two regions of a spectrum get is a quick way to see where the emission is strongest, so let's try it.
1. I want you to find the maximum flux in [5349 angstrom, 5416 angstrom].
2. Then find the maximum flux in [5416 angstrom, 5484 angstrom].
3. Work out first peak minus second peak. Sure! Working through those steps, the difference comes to -0.10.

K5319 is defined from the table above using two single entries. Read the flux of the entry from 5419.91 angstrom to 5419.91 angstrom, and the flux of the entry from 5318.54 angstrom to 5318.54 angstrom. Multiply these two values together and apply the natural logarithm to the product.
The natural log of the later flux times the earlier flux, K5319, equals 5.33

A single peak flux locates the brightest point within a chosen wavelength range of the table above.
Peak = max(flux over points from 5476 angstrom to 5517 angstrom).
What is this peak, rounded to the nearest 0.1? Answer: 16.4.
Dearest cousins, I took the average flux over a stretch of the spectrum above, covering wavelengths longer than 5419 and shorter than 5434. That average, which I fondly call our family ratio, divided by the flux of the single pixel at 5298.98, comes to 1.07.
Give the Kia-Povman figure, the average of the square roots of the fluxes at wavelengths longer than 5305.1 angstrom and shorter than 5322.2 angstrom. 3.75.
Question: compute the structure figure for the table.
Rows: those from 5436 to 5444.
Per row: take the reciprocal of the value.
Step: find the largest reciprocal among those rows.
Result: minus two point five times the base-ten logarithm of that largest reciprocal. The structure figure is 2.83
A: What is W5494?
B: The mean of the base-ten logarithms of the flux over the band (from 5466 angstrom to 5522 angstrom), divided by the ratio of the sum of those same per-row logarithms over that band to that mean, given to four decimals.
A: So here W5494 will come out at 0.0522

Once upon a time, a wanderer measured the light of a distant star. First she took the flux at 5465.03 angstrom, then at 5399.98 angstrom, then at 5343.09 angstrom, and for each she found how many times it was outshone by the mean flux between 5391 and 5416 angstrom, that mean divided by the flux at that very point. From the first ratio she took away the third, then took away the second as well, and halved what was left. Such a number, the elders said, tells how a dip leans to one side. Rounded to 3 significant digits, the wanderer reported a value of -0.485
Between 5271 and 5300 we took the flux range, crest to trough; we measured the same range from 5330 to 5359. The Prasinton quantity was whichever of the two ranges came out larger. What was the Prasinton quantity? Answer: 3.5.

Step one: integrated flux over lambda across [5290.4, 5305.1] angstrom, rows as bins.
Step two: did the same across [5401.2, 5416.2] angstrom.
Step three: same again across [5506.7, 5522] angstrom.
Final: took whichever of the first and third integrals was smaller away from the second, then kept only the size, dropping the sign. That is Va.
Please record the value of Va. 3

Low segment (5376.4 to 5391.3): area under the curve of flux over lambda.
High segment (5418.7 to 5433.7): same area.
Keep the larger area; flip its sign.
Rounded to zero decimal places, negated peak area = -213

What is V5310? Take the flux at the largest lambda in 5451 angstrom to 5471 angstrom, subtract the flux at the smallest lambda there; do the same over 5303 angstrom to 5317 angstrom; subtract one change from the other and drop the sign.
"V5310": 1.0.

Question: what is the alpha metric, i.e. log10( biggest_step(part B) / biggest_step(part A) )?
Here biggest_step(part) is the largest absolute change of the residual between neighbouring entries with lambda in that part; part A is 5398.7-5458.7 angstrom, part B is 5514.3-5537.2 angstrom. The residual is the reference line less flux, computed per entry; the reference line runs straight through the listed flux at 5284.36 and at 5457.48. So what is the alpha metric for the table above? -0.14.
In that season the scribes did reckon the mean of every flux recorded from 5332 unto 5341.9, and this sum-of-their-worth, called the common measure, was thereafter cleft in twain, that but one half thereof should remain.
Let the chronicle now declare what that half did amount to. 7.11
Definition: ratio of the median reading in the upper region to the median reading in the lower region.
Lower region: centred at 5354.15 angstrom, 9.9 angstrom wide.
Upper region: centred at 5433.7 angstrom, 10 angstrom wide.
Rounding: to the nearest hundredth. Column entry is 0.92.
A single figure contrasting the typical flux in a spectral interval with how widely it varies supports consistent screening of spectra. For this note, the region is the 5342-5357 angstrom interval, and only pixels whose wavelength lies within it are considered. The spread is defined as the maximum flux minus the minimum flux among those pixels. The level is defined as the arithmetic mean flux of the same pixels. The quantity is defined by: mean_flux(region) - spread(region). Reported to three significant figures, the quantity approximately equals 11.6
